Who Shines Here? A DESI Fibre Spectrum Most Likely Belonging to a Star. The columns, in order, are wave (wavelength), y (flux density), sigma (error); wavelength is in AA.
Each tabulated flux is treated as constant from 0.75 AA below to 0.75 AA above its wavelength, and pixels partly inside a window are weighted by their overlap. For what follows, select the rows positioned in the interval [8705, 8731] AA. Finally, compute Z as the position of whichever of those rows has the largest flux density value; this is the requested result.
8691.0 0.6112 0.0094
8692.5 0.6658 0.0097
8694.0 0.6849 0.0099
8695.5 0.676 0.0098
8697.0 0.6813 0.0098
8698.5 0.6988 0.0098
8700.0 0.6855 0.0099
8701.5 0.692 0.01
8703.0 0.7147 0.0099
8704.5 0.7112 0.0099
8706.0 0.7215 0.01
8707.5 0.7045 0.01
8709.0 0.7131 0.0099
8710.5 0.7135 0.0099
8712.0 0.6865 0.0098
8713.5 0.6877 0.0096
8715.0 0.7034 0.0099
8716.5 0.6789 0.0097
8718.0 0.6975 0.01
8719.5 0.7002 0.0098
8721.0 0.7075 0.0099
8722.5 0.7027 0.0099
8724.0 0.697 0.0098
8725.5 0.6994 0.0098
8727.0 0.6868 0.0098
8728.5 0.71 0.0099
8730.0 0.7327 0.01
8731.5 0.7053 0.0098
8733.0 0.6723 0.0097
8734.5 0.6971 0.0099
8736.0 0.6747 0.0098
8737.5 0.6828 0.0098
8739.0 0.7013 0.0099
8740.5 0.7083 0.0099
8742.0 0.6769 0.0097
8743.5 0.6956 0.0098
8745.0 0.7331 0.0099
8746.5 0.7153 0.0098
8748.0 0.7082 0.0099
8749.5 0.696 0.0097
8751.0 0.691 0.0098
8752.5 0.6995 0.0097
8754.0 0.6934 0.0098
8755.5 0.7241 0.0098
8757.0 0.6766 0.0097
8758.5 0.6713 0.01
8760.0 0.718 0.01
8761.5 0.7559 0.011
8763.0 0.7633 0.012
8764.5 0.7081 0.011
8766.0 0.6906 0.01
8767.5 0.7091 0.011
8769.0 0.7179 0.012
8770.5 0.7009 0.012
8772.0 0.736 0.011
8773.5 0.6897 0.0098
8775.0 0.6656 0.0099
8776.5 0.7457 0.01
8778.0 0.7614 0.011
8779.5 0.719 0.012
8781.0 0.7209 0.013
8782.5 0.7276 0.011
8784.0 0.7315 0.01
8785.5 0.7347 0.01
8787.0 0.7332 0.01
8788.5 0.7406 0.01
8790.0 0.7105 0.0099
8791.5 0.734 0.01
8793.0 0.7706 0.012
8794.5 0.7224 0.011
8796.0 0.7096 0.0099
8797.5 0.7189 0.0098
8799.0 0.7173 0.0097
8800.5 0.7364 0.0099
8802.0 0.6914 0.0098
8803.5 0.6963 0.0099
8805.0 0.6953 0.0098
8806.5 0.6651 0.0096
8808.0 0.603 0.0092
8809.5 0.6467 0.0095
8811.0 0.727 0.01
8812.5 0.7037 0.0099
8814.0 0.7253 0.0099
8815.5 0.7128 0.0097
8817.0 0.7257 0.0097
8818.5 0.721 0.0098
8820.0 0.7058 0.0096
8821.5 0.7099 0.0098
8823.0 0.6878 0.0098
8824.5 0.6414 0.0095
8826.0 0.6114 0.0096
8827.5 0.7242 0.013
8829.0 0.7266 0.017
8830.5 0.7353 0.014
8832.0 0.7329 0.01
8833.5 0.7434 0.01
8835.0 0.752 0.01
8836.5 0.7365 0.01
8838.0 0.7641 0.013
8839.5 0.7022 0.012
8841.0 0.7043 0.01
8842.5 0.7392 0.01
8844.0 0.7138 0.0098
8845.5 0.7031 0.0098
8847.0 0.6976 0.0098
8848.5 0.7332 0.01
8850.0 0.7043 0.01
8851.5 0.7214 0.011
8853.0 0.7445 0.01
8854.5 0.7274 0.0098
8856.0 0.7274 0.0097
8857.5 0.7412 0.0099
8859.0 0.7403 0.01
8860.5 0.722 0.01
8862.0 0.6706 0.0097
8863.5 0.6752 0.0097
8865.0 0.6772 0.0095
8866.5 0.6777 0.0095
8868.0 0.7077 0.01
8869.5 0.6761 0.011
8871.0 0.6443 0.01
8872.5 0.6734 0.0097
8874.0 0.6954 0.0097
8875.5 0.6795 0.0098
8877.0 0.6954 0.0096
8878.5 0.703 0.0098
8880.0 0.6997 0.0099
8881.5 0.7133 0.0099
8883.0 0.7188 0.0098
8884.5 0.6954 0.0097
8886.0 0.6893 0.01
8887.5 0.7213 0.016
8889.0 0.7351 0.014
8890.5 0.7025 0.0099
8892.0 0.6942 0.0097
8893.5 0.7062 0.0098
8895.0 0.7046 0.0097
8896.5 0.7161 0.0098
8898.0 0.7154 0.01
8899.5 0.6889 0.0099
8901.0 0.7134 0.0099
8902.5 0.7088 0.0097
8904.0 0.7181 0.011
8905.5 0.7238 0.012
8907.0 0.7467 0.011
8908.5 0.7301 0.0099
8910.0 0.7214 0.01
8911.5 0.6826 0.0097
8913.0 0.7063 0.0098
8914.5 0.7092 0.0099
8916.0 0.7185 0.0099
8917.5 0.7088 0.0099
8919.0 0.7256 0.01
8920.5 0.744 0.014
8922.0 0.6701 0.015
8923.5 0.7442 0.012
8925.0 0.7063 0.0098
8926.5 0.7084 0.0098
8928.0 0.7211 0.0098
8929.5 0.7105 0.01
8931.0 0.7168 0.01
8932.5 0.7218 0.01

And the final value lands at 8730.0 AA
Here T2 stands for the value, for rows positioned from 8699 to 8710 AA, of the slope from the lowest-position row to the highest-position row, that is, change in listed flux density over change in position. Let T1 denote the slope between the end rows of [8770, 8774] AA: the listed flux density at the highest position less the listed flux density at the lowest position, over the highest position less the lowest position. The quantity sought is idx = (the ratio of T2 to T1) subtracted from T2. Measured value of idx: 0.8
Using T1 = -0.004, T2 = 0.0031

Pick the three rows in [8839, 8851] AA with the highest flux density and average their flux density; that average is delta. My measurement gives 0.729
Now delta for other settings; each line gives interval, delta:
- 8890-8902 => 0.715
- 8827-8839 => 0.753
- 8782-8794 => 0.749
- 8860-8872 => 0.702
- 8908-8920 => 0.726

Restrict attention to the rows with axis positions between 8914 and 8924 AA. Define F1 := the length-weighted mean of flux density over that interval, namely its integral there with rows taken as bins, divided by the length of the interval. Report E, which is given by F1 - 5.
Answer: -4.28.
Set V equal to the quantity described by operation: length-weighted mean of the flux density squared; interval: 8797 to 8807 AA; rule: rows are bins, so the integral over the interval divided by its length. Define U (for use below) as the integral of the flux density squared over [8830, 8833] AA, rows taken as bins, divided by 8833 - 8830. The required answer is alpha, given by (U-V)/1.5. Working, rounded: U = 0.540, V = 0.495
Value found 0.03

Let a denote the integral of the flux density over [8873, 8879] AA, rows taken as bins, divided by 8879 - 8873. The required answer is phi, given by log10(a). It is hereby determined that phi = -0.160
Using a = 0.692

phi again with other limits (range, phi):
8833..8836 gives -0.127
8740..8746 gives -0.153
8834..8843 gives -0.135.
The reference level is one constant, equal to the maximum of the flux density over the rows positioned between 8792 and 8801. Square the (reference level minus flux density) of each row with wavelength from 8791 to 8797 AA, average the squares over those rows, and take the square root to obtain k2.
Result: 0.043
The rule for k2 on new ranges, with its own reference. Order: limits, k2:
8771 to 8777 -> 0.070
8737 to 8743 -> 0.079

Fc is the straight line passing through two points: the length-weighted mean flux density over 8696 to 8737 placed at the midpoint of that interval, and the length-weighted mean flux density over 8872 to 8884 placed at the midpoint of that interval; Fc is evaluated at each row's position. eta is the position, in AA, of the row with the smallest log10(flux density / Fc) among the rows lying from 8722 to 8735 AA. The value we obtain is 8733.0 AA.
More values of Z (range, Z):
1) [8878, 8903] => 8889.0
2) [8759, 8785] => 8763.0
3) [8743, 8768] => 8763.0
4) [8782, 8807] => 8793.0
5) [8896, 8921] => 8907.0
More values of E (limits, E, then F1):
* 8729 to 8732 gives -4.28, 0.719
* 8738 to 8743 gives -4.31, 0.695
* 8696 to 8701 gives -4.31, 0.688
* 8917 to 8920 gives -4.28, 0.720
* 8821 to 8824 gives -4.31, 0.693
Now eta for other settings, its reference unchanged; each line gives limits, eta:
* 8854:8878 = 8871.0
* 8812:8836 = 8826.0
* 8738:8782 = 8775.0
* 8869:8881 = 8871.0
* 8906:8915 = 8911.5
